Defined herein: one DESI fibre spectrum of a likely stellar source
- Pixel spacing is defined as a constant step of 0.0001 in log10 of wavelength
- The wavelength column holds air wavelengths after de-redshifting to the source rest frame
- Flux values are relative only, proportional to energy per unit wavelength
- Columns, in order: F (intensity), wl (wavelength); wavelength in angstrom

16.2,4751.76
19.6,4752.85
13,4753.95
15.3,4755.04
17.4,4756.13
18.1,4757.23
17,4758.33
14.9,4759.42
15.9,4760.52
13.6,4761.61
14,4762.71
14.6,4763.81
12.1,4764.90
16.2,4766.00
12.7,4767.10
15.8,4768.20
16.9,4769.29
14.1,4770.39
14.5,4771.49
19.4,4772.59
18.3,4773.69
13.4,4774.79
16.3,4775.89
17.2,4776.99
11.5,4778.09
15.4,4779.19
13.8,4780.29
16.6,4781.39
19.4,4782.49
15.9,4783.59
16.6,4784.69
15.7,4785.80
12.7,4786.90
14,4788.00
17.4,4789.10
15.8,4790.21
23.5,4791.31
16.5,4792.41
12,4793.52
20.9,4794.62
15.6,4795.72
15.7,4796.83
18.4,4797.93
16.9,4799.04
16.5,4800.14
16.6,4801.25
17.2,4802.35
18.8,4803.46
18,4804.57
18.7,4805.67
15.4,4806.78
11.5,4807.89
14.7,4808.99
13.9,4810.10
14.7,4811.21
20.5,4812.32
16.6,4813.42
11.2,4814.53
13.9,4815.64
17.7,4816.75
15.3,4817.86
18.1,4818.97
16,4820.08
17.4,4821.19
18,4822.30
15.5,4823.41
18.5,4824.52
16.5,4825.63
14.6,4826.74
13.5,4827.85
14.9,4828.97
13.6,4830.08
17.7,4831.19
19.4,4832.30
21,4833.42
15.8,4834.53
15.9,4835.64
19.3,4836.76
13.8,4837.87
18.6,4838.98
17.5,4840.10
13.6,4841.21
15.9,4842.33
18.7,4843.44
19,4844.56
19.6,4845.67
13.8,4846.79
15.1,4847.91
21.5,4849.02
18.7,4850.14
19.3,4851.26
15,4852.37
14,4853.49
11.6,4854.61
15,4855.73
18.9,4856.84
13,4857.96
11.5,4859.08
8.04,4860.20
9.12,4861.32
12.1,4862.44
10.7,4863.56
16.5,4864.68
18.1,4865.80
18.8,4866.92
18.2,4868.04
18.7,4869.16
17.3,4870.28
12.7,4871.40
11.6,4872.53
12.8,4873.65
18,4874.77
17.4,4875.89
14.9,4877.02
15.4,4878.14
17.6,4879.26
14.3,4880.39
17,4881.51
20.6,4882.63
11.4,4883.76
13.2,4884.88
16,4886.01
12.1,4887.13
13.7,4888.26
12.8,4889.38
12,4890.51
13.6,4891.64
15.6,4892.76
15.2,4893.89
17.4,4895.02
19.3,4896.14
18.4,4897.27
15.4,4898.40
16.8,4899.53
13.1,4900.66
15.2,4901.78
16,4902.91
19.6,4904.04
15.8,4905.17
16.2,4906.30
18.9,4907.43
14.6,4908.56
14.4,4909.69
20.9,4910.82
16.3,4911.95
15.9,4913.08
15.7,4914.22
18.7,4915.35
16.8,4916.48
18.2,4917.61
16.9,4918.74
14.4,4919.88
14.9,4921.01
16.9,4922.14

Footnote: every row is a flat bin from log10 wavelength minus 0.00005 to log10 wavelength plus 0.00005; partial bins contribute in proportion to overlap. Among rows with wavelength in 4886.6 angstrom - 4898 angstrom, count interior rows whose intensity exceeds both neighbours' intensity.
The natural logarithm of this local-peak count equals 1.1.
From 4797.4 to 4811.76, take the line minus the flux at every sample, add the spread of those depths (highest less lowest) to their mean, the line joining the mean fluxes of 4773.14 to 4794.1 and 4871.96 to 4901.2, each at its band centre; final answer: 6.8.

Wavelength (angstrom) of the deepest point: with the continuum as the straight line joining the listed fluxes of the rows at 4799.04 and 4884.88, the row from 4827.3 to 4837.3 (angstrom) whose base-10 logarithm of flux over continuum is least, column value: 4827.85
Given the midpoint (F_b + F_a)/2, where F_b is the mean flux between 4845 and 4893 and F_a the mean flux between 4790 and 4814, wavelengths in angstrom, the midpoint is 15.9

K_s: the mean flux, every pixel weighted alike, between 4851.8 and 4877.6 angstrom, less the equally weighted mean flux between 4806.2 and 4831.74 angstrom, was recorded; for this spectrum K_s -1.1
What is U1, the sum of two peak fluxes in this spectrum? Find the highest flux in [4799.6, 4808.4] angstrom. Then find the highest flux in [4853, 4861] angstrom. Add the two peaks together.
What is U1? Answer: 37.7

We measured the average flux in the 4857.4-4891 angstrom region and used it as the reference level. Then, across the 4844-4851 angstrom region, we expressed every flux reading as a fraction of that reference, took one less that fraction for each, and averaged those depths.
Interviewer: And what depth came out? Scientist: -0.24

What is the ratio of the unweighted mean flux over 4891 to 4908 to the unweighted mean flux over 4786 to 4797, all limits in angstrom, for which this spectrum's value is 1.00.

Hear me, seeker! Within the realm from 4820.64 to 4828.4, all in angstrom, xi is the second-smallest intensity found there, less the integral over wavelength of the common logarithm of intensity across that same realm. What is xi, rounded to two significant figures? 5.2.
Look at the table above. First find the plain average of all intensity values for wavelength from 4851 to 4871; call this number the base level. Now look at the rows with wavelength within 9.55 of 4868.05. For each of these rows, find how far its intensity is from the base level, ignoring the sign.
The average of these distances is 3.2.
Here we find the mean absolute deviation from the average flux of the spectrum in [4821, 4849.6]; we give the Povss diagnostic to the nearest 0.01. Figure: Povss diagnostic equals 2.07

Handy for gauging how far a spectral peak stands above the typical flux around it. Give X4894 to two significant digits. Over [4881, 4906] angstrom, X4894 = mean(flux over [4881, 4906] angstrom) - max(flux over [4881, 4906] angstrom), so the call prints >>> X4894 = -5.1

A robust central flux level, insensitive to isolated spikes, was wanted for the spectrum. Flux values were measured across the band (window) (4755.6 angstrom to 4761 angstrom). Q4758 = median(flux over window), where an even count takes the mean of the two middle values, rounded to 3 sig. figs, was 17.0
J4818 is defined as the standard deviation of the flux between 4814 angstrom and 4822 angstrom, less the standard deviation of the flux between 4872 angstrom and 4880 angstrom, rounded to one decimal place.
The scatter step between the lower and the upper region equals 0.0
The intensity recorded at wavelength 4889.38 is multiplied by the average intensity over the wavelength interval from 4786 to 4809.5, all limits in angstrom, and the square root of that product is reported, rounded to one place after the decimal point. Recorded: 14.5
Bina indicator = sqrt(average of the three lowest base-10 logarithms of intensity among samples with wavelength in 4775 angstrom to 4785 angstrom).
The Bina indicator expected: 1.06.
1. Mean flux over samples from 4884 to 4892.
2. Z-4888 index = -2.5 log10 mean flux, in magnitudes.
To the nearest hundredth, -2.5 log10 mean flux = -2.81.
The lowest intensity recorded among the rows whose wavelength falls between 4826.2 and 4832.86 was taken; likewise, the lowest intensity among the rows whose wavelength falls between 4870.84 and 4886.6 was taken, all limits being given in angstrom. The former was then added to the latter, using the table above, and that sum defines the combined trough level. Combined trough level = 24.9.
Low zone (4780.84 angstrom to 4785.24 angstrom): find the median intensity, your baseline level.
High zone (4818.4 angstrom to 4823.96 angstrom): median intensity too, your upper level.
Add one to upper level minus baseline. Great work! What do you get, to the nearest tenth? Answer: 1.8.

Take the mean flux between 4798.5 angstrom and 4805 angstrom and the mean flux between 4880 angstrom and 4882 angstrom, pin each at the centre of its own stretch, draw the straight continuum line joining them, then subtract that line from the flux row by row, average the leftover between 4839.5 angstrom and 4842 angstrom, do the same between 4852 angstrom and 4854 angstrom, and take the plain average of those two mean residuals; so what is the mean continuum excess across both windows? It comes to -1.4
